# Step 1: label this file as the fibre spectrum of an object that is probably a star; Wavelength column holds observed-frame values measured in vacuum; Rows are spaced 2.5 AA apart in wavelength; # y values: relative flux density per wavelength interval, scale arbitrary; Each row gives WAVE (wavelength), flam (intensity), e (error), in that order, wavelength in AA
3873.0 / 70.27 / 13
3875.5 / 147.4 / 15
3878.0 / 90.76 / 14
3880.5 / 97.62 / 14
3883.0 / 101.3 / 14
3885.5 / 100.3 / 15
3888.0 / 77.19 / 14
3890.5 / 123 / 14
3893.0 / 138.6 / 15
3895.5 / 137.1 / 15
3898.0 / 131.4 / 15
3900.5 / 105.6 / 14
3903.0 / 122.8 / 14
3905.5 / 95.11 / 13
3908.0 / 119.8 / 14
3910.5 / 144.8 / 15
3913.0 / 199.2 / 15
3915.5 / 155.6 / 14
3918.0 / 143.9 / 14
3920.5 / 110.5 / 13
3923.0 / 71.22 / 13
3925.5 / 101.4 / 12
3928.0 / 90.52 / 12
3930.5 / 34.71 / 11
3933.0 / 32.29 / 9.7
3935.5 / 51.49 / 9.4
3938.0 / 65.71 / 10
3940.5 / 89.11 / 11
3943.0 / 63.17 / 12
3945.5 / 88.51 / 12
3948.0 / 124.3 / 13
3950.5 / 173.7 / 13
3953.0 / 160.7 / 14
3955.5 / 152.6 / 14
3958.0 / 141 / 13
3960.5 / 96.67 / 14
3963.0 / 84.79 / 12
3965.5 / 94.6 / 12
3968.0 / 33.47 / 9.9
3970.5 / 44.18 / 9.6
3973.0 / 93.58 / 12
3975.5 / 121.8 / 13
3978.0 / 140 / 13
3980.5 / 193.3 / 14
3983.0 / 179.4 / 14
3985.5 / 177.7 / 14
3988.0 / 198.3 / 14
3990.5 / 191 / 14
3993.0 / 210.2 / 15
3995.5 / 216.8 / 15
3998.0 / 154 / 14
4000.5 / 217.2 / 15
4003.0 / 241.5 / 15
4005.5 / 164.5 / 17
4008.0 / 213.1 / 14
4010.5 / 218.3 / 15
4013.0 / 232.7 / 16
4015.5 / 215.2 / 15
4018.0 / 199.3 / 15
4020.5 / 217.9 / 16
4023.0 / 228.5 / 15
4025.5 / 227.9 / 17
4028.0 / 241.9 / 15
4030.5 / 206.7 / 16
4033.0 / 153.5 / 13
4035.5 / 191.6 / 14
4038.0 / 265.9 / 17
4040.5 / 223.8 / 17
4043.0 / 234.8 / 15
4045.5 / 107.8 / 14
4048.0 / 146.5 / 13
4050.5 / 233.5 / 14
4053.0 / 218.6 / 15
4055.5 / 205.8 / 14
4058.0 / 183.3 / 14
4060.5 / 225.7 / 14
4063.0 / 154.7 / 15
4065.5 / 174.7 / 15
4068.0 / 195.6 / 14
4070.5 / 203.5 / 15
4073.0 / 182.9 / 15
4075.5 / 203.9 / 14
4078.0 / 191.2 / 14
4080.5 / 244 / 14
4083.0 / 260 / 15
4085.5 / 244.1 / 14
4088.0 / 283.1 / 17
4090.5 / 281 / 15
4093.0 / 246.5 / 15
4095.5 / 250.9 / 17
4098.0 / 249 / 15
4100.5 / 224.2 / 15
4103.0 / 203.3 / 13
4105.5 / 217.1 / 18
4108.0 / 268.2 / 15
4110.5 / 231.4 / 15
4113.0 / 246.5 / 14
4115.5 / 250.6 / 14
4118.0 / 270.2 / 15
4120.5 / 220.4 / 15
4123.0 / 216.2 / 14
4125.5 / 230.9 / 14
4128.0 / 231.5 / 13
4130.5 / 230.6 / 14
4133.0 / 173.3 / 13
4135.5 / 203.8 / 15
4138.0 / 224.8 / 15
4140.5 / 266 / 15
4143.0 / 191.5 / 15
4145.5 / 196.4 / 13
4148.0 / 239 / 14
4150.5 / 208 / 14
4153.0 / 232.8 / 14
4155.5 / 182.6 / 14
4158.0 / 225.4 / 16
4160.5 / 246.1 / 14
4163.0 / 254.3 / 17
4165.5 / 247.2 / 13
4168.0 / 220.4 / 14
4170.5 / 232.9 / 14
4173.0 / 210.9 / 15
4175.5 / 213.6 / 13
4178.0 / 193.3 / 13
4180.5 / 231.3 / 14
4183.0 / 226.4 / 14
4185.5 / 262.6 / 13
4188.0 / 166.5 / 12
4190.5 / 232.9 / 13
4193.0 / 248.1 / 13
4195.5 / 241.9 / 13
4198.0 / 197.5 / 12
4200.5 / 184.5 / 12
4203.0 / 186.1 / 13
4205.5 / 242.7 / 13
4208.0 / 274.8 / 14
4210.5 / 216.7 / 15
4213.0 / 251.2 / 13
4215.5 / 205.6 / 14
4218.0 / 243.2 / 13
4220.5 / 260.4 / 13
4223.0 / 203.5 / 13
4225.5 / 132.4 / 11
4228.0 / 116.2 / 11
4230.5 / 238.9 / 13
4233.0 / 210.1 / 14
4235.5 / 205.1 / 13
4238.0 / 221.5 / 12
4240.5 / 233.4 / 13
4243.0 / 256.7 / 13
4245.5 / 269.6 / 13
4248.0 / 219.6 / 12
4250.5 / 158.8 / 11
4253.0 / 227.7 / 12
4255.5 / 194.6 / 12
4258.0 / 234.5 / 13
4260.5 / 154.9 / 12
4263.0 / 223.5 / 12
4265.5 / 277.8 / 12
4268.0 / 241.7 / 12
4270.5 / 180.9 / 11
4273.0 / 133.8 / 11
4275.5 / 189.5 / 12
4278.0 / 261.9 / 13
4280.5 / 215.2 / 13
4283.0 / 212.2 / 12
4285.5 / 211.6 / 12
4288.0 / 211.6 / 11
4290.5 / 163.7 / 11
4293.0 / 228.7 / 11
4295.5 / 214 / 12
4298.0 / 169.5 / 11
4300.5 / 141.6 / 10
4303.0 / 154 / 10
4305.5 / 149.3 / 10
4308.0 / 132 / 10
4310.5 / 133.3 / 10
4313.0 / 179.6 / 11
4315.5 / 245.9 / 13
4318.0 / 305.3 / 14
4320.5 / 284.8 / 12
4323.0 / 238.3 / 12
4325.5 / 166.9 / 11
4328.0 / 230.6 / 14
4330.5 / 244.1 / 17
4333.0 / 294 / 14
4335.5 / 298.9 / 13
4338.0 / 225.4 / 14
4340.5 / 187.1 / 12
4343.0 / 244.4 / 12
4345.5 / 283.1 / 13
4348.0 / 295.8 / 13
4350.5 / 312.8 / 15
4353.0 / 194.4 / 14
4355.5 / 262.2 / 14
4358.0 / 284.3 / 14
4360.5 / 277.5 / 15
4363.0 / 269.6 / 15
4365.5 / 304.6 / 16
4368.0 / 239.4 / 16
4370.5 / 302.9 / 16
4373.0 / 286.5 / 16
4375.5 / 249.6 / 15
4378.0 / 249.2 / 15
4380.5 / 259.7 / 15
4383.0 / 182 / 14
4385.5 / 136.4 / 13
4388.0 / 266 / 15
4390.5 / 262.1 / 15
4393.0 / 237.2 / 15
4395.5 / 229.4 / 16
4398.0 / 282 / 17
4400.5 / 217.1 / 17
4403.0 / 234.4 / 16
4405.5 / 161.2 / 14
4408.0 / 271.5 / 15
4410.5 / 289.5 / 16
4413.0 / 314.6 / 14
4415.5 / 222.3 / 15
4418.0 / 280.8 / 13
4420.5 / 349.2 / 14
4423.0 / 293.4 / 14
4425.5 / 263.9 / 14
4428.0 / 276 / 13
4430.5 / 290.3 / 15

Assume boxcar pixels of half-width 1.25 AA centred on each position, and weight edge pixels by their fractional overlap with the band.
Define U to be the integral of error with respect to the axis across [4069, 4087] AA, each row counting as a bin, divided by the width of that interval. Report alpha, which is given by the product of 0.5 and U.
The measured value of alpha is 7.23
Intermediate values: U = 14.5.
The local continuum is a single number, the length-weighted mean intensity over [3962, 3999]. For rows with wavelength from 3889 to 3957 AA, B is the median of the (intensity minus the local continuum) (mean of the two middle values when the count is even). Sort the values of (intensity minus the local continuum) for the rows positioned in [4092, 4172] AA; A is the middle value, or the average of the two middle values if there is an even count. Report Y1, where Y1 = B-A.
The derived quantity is -111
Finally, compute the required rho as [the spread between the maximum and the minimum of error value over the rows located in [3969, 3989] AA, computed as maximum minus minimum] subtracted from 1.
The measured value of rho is -3.4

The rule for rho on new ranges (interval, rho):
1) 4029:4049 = -3.0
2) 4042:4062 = -1.0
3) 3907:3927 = -2.0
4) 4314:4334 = -5.0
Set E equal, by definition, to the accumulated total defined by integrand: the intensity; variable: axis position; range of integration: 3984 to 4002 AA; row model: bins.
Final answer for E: 3518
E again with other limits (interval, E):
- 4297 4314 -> 2561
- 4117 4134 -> 3822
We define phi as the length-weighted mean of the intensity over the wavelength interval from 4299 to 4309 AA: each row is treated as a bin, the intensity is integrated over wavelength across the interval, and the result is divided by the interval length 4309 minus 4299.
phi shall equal 145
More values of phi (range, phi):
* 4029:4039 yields 204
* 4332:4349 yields 260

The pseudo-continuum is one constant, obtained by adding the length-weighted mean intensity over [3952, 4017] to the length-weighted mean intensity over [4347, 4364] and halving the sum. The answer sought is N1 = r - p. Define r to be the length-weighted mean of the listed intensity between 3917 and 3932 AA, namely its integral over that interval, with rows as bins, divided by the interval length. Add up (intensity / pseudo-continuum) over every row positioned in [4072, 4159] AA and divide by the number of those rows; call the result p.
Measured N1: 89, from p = 1.06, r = 90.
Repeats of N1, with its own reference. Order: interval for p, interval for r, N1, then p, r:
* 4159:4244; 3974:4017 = 192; 1.02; 193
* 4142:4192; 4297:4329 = 194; 1.02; 195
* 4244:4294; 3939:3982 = 111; 0.98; 112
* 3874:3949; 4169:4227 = 219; 0.49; 220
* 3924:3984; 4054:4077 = 192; 0.47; 193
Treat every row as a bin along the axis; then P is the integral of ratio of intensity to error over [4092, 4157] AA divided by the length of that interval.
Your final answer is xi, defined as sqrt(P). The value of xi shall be 3.96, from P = 15.7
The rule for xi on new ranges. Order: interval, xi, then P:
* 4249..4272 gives 4.20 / 17.6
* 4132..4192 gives 3.97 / 15.7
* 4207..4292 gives 4.14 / 17.1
